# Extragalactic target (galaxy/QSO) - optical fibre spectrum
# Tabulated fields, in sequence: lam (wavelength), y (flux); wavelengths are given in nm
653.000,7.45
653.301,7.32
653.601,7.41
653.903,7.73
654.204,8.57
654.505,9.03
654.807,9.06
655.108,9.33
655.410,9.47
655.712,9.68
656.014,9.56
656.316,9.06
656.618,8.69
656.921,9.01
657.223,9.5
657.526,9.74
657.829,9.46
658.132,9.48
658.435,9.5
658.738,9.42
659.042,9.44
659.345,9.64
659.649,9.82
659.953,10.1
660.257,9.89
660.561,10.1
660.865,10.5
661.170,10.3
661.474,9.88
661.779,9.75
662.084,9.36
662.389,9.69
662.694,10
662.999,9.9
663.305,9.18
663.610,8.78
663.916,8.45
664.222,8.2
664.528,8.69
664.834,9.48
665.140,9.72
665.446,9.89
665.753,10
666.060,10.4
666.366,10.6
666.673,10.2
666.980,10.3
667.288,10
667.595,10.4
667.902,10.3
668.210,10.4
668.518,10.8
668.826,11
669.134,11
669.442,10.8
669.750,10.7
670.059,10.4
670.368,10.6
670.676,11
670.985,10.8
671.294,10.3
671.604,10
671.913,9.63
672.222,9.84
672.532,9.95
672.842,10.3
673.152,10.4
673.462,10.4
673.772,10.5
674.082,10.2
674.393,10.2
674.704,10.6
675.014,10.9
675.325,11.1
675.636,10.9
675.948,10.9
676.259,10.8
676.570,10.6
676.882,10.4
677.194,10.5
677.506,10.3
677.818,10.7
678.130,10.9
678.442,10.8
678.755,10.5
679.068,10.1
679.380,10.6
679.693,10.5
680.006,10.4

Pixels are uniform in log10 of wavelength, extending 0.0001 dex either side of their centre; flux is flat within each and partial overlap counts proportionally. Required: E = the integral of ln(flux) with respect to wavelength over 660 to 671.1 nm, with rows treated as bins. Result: 26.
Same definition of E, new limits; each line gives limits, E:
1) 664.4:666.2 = 4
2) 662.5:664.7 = 5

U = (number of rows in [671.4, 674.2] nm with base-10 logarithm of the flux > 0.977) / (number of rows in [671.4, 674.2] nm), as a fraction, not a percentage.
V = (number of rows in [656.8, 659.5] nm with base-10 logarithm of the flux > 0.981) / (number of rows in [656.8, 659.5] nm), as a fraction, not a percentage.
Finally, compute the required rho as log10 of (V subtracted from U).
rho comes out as -0.11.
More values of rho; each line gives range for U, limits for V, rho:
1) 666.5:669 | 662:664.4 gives -0.20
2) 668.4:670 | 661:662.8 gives -0.78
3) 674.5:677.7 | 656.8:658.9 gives -0.07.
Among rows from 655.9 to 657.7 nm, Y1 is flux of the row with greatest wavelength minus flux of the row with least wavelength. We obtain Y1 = 0.2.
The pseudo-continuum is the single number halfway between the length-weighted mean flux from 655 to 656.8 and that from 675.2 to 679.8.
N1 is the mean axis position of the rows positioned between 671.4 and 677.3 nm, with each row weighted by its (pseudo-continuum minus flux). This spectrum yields 675.43 nm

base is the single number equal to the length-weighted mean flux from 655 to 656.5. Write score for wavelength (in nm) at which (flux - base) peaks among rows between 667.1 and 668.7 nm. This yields 668.518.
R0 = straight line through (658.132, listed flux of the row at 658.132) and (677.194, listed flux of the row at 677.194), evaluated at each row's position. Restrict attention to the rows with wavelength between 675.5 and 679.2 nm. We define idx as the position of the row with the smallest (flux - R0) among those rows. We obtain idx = 679.068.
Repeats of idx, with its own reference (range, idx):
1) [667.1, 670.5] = 667.288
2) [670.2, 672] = 671.913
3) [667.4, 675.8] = 671.913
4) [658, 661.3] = 658.738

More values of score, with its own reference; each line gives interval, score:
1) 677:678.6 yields 678.130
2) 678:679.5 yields 678.130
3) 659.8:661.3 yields 660.865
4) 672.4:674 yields 673.772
